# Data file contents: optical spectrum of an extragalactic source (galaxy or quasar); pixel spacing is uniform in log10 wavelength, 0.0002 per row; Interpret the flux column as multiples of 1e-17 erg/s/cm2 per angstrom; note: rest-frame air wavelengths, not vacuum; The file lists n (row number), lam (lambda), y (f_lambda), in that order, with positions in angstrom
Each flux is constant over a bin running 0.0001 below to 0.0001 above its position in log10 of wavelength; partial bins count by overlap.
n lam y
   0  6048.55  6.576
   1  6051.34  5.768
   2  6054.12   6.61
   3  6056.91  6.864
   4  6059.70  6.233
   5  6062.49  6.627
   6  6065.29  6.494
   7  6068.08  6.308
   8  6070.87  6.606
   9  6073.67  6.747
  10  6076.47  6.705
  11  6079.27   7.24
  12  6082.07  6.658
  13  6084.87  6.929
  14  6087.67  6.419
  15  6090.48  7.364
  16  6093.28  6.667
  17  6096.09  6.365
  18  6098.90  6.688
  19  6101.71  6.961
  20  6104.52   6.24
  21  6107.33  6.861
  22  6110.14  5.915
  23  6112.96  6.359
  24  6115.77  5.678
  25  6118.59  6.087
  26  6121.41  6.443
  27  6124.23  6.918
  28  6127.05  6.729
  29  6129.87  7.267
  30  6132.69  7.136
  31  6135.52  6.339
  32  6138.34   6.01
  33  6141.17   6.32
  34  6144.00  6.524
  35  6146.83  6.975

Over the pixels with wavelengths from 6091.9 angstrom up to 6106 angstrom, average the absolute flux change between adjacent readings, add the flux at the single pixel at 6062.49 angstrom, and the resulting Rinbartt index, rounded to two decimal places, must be 7.03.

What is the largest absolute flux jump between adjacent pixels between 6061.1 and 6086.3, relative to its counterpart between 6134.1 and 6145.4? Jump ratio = 1.77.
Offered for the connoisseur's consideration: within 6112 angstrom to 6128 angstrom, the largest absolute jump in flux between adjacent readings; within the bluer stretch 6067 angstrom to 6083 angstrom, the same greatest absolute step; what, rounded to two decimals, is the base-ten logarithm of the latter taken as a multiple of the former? -0.07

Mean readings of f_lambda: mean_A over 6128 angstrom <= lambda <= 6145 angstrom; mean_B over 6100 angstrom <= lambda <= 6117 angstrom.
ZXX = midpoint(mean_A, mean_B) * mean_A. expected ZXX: 43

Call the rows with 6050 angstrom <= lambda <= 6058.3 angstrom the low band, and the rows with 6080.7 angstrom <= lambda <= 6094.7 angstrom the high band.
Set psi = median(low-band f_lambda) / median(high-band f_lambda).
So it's 0.99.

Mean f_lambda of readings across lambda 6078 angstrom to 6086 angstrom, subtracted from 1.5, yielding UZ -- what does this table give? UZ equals -5.4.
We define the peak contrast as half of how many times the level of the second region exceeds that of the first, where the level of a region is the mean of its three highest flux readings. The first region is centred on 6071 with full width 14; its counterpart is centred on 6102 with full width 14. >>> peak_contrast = 0.511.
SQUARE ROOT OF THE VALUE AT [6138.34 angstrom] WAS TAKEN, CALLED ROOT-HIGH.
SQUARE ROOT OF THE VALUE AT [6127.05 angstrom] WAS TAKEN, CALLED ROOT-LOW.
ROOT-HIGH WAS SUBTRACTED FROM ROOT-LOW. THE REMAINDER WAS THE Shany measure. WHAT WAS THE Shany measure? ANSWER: 0.14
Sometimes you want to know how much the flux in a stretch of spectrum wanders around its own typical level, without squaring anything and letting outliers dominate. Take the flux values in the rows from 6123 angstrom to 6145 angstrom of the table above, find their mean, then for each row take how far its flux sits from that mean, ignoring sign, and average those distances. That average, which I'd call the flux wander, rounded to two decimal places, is 0.36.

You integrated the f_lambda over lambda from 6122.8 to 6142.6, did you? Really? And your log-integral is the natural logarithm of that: 4.88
